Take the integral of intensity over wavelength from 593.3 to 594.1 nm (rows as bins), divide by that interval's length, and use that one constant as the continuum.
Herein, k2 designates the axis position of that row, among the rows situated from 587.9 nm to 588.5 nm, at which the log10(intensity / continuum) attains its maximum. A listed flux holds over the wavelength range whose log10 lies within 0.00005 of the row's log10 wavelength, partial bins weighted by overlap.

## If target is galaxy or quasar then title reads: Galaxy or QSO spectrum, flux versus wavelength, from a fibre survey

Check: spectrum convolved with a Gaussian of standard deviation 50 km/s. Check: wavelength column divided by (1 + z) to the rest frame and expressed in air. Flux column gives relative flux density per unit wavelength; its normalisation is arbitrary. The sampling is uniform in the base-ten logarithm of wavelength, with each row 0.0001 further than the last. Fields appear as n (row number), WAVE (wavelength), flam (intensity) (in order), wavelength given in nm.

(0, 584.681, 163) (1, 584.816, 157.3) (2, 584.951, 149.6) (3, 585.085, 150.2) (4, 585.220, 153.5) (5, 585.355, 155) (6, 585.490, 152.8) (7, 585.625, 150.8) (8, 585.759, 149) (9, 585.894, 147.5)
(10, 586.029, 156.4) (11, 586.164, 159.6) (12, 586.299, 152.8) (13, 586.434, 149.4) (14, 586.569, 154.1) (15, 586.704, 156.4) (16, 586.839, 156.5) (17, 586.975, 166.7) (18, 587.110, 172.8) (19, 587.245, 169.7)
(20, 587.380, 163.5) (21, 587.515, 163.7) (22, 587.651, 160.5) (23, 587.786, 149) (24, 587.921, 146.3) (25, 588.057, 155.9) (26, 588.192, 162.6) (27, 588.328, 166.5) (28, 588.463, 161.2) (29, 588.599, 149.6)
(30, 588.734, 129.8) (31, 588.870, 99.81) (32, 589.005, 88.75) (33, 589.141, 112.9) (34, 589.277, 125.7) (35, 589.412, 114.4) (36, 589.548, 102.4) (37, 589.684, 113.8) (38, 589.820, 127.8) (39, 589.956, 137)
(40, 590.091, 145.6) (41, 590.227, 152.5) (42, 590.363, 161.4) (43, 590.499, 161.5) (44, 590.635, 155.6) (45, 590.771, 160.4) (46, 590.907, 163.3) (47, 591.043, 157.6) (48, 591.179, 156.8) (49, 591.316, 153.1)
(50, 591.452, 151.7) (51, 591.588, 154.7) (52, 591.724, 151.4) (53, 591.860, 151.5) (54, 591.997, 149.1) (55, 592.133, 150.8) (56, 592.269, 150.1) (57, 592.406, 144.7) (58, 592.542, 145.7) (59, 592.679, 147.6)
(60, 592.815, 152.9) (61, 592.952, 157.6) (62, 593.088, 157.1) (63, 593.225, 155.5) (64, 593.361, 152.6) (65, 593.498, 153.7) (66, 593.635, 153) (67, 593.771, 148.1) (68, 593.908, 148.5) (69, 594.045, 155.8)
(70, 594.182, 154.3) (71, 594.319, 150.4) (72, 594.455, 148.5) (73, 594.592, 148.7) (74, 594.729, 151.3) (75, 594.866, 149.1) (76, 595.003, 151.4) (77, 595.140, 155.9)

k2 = 588.328 nm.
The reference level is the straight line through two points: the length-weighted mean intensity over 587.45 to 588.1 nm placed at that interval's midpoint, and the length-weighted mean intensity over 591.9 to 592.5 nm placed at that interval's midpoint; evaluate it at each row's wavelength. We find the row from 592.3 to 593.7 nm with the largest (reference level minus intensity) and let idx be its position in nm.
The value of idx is 592.406 nm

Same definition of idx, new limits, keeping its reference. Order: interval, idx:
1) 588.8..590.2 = 589.005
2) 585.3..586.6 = 585.894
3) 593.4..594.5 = 593.771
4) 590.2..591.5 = 590.227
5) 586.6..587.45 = 586.704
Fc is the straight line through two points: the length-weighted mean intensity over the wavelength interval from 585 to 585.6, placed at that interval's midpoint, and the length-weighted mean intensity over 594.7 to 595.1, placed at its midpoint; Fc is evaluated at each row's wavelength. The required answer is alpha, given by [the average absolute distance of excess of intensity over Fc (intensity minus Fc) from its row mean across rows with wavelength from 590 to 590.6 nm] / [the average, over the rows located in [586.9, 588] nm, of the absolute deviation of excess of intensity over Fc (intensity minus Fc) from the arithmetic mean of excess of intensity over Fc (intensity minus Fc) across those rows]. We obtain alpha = 0.9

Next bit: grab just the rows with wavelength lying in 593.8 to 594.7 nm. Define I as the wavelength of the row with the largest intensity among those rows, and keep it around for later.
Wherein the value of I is 594.045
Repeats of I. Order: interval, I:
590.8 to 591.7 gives 590.907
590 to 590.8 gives 590.499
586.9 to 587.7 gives 587.110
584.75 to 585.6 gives 584.816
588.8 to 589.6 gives 589.277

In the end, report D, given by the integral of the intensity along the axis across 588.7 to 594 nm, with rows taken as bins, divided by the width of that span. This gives 144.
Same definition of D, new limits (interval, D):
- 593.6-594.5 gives 151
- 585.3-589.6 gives 147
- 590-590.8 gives 156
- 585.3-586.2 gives 153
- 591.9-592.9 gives 149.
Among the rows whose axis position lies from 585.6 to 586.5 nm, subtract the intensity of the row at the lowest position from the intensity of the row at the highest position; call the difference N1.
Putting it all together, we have -1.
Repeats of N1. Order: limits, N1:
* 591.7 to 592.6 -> -6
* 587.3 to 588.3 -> -1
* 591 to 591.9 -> -6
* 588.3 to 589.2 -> -54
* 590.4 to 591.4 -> -8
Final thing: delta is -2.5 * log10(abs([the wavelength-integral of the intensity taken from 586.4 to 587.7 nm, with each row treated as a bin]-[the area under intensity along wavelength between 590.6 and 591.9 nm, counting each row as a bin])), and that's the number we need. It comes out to -2.2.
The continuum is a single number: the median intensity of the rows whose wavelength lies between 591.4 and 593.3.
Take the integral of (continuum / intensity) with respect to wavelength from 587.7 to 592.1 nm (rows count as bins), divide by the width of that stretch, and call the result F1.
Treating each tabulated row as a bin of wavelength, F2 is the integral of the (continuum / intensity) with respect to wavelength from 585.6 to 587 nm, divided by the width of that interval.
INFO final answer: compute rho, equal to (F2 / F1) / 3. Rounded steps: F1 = 1.09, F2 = 0.983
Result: 0.301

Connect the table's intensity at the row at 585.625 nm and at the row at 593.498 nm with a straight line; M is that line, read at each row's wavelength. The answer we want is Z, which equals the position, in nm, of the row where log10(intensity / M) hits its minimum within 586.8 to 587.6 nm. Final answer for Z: 586.839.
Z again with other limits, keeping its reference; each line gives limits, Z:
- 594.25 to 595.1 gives 594.455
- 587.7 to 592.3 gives 589.005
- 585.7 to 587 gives 585.894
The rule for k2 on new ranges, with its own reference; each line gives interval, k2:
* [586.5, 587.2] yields 587.110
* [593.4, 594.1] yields 594.045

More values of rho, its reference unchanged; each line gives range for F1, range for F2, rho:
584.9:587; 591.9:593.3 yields 0.339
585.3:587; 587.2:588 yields 0.325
